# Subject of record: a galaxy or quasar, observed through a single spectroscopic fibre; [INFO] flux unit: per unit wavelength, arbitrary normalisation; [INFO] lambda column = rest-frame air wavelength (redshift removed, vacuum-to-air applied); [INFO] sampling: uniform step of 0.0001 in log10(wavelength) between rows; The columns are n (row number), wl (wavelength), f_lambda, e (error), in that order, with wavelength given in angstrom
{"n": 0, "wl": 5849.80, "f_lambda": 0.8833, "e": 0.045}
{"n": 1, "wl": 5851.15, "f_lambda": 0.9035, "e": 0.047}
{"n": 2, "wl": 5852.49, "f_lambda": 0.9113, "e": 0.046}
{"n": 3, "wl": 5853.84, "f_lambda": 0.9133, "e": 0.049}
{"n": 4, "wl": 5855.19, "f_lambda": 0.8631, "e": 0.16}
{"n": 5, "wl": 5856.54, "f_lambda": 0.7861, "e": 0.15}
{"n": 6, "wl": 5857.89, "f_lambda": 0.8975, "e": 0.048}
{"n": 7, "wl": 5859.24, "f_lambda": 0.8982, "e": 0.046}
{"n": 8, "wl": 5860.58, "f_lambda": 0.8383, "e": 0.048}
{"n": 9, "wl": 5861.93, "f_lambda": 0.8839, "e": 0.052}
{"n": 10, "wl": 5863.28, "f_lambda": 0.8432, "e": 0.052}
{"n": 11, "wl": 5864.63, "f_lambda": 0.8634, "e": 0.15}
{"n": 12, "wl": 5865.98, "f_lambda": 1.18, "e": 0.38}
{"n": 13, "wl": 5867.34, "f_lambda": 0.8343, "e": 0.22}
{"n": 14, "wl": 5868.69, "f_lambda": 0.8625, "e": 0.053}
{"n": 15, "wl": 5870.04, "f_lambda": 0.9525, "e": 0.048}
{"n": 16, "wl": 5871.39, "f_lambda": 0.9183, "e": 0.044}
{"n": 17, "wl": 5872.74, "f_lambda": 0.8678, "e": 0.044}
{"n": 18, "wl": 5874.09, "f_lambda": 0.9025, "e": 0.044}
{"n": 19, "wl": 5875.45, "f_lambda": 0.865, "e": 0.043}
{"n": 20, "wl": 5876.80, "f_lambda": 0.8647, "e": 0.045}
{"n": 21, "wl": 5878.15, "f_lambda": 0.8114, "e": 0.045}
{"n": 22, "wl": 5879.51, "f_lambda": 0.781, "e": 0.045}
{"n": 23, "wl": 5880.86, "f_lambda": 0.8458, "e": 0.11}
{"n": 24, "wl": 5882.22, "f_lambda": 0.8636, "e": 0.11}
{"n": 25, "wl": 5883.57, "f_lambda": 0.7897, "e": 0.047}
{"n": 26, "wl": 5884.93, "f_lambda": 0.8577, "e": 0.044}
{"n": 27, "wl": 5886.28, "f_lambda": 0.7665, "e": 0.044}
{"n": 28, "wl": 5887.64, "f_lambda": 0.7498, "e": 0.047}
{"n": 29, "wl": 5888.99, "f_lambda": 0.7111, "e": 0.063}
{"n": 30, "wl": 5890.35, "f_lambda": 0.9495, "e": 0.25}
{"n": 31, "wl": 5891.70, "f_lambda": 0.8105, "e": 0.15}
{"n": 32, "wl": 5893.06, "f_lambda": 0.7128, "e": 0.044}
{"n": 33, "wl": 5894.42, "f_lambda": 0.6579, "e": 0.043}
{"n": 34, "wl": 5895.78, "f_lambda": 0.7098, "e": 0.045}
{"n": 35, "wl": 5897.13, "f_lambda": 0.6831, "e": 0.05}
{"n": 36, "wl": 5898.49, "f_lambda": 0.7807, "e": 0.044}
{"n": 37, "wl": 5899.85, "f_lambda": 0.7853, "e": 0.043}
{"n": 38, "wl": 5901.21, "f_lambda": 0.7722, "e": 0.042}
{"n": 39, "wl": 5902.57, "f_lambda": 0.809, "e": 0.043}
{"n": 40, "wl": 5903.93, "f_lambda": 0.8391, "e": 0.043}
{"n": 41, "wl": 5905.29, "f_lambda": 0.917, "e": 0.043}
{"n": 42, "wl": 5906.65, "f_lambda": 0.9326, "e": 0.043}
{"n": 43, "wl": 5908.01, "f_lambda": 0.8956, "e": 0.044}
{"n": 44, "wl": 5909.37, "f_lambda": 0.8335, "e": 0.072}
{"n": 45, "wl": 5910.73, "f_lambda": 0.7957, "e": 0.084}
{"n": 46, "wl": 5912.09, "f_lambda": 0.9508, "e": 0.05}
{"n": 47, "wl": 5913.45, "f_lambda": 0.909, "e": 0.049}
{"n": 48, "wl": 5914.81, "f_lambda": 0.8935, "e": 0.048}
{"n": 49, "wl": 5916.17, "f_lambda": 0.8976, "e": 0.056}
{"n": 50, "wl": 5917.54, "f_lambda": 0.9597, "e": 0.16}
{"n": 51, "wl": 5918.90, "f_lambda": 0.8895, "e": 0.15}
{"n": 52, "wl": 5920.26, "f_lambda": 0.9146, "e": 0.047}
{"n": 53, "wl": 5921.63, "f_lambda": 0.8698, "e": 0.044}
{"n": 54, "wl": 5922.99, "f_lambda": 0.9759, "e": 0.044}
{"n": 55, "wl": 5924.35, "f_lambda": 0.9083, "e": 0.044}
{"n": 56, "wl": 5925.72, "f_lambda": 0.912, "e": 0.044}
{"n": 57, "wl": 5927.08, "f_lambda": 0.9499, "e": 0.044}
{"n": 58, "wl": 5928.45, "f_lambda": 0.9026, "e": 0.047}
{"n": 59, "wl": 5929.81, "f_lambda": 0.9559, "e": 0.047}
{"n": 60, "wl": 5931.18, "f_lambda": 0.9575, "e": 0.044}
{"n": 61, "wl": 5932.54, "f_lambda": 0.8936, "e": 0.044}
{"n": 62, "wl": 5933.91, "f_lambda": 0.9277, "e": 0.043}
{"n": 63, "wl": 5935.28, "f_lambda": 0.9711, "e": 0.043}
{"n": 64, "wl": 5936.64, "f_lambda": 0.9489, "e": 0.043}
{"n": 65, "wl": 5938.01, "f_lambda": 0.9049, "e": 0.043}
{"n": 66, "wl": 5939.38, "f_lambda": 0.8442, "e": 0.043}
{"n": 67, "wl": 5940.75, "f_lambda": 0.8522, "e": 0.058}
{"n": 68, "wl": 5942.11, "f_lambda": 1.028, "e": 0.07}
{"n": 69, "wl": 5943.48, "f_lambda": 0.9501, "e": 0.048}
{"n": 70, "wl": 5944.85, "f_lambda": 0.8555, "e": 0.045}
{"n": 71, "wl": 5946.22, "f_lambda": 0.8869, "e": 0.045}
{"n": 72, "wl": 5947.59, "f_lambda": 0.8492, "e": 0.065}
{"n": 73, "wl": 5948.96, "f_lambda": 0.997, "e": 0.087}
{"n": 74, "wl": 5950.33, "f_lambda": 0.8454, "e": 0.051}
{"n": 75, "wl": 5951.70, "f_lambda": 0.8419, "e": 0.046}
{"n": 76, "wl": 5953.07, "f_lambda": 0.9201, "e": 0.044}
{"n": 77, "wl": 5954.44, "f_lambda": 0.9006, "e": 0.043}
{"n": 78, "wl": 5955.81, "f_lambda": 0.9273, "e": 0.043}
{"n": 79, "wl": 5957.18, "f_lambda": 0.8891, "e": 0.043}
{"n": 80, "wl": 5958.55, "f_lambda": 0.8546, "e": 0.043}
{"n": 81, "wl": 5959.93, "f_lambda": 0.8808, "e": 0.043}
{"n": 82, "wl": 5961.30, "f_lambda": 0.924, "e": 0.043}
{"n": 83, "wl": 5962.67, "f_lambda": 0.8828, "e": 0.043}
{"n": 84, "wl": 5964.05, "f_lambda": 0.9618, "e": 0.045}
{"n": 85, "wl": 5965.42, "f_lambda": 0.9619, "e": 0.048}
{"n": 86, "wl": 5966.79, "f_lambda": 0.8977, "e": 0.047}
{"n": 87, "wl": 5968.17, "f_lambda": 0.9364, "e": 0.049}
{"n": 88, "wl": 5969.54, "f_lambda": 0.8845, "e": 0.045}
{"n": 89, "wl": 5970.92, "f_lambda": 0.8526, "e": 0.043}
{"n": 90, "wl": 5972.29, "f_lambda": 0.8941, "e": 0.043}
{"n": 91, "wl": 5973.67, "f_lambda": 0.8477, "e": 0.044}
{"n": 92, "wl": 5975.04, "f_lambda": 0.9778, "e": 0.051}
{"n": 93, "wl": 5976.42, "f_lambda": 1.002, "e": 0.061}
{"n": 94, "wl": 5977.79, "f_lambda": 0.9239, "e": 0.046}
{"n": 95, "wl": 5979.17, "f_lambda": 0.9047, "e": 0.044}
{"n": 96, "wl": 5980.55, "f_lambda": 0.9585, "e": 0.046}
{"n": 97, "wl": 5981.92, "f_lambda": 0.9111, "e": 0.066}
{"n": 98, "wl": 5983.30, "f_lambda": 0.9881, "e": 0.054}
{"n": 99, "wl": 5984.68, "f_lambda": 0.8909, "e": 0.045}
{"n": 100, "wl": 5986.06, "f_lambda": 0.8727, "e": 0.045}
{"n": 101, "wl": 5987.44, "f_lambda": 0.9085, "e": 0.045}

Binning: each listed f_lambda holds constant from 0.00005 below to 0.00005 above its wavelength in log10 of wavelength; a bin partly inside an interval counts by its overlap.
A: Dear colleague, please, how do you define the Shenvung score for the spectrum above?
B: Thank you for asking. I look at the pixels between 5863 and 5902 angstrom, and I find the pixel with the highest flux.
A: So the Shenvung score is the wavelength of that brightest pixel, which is 5865.98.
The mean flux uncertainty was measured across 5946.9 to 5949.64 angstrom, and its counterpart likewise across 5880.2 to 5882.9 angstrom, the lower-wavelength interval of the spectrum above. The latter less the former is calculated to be 0.034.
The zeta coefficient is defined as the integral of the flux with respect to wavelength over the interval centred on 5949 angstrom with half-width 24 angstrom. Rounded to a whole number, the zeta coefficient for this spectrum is 44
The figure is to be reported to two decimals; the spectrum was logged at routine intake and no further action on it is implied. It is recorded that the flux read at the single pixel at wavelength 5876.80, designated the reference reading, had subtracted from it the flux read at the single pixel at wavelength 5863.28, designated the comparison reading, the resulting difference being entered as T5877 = 0.02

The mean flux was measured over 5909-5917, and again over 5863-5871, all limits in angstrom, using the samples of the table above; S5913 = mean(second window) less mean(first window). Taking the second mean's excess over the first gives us 0.043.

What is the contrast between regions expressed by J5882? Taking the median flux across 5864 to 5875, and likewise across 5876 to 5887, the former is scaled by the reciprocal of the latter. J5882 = 1.07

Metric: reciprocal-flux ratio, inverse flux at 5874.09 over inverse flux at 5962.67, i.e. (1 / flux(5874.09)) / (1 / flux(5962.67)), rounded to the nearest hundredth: 0.98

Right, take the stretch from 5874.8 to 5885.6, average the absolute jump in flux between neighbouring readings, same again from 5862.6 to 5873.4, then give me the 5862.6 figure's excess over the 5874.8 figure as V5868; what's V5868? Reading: 0.082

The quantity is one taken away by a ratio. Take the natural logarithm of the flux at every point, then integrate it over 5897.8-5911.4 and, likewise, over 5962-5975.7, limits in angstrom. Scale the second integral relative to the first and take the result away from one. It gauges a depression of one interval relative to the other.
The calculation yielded 0.5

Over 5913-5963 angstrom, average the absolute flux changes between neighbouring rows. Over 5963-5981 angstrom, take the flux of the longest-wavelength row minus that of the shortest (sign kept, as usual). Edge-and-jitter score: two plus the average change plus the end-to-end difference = 2.05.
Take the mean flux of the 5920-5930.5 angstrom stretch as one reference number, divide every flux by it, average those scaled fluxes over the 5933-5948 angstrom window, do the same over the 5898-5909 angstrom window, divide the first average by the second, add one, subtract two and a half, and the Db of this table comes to -0.418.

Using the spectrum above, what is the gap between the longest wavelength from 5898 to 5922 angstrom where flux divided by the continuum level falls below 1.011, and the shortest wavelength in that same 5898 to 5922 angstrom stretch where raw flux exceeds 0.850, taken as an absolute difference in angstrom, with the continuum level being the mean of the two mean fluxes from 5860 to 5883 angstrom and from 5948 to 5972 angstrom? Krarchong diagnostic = 16.3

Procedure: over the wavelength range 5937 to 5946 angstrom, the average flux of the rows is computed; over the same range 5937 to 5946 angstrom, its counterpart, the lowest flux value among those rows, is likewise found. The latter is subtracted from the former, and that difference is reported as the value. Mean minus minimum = 0.062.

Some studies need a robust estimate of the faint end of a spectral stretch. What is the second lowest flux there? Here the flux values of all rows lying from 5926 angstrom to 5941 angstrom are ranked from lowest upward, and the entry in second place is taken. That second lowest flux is 0.8522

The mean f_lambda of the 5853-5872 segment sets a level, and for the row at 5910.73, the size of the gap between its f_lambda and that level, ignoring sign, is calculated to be 0.10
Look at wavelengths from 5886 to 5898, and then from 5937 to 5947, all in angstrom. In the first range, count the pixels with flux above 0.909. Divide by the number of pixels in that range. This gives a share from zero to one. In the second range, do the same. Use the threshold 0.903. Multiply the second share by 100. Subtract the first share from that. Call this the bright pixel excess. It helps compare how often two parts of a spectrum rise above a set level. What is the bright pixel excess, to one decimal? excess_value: 42.7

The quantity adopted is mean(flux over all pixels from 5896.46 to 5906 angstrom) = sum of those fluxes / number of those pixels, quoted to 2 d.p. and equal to 0.80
